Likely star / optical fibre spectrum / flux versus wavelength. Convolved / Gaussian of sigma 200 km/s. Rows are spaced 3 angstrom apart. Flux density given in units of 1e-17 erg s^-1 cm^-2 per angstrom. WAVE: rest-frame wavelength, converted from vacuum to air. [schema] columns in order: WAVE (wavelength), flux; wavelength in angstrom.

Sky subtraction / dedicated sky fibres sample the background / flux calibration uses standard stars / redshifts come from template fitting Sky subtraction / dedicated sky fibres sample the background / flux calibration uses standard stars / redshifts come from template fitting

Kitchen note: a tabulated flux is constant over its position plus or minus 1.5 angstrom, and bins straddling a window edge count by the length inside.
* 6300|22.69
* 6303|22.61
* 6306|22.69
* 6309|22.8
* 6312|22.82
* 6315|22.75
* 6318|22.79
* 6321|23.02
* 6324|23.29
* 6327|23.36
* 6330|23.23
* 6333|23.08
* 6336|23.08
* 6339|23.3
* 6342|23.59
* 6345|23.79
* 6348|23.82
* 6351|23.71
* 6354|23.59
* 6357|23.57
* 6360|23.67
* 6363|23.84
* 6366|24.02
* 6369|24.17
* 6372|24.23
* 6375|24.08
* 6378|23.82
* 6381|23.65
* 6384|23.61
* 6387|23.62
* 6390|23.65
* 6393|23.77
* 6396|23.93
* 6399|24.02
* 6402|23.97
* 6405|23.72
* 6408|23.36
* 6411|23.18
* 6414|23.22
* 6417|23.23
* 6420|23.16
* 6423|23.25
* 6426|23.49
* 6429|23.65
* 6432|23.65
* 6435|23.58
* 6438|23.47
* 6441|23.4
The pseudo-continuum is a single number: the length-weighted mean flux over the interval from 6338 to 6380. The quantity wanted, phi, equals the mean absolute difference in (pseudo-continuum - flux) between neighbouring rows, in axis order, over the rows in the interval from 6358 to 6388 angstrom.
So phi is 0.132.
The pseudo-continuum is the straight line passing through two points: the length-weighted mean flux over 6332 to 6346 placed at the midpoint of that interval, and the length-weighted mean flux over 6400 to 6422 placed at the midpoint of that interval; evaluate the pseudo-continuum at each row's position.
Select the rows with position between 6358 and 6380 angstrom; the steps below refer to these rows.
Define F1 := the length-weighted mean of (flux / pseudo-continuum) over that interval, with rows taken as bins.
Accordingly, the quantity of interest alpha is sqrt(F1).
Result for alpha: 1.012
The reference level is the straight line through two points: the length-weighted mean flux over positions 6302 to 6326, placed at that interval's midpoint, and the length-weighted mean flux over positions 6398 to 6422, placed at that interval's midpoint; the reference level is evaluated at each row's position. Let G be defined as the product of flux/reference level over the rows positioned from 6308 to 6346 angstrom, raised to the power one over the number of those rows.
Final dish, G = 1.01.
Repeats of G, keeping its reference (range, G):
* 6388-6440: 1.00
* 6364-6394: 1.03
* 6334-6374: 1.03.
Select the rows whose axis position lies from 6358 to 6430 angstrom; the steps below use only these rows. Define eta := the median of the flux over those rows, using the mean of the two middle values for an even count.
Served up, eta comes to 23.7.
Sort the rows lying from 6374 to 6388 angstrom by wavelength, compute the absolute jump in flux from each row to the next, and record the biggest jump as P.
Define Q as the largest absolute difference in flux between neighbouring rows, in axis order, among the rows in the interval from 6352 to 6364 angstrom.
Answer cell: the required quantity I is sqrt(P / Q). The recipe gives 1.2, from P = 0.26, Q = 0.170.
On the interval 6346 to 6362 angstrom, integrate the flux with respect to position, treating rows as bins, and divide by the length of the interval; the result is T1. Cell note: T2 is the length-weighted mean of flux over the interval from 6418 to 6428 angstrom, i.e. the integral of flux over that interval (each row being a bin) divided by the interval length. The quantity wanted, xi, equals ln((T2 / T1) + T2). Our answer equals 3.19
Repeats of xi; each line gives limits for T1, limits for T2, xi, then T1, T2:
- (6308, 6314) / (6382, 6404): 3.21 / 22.8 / 23.8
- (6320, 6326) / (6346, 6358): 3.21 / 23.2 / 23.7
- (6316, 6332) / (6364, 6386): 3.22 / 23.1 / 23.9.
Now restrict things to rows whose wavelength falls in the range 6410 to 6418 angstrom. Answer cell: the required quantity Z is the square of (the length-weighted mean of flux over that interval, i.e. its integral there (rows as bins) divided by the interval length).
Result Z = 539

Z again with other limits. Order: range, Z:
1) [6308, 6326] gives 526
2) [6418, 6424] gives 538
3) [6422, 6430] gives 551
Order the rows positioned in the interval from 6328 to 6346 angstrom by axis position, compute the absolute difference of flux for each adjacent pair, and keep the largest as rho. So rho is 0.29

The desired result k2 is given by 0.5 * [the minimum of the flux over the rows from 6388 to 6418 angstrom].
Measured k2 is 11.6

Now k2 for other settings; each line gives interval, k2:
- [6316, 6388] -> 11.4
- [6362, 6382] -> 11.8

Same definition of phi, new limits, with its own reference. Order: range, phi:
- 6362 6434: 0.125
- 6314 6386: 0.137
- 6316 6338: 0.142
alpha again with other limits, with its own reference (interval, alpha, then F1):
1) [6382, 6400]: 1.008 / 1.02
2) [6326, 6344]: 0.998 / 1.00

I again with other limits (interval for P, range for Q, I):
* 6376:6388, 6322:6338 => 1.1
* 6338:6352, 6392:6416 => 0.9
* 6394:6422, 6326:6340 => 1.3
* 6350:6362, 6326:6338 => 0.9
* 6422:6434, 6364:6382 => 1.0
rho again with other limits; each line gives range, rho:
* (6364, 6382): 0.26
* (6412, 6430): 0.24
